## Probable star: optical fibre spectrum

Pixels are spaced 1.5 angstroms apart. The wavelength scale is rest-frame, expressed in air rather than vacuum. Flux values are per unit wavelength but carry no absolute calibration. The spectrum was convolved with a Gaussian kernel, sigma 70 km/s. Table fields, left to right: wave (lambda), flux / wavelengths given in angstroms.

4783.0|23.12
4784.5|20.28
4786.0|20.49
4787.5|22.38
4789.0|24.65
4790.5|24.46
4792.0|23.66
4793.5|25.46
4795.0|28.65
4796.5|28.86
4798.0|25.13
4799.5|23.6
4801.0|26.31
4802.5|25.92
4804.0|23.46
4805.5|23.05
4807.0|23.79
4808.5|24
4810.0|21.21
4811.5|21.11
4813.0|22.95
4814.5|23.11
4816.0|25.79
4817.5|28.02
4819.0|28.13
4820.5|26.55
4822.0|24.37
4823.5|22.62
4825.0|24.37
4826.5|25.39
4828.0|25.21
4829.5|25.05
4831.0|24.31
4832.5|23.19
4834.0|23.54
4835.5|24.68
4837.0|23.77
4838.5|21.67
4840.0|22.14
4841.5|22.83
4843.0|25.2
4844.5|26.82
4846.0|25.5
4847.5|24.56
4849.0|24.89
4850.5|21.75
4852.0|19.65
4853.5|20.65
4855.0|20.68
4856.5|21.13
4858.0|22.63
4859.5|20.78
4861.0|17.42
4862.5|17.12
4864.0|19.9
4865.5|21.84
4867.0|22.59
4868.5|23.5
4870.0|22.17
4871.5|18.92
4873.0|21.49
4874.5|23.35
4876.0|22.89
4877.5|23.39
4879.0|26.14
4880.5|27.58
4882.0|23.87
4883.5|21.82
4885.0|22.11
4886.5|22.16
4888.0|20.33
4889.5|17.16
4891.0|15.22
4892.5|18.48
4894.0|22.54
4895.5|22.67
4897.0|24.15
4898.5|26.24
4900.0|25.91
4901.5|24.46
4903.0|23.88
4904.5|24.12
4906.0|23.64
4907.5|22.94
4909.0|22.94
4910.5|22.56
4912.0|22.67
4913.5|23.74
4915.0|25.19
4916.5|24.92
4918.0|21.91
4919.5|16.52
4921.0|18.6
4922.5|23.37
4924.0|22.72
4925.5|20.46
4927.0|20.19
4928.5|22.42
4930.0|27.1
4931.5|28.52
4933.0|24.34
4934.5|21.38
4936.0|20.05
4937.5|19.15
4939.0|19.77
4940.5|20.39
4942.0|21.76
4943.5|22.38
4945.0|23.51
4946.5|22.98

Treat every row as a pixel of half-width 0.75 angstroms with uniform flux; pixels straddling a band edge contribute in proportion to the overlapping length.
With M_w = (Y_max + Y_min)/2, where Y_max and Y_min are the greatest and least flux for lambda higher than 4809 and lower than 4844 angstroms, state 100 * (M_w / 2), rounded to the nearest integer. 1231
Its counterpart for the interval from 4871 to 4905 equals 1070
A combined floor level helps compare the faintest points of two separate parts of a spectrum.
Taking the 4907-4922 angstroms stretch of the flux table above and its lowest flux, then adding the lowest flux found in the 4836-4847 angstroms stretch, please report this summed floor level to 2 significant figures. 38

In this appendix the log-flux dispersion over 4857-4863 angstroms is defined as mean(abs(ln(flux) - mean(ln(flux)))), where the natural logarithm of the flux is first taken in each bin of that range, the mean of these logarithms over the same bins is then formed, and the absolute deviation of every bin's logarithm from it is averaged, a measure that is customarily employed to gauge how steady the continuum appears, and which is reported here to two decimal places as 0.11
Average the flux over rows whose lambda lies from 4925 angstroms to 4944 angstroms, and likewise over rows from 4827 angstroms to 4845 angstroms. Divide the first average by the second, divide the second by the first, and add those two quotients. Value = 2.01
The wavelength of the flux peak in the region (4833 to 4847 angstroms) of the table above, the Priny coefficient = 4844.5 angstroms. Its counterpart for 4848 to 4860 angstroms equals 4849.0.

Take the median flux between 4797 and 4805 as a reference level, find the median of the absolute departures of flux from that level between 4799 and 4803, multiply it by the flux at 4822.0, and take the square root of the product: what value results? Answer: 5.4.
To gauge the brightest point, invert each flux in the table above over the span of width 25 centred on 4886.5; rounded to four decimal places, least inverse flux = 0.0363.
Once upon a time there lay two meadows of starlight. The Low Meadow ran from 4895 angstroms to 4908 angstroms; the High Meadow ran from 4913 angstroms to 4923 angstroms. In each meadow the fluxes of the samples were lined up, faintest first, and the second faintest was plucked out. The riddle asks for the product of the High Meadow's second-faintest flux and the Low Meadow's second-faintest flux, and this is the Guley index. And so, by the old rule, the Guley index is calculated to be 427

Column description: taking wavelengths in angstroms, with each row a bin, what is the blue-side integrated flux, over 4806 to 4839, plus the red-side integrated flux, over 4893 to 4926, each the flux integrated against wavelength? 1558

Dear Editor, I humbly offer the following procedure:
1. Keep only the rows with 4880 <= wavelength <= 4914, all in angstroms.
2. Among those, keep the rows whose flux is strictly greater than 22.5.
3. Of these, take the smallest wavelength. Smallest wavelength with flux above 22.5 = 4880.5 angstroms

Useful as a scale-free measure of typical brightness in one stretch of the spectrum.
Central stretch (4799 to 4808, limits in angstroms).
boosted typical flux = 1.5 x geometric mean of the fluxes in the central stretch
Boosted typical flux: 36.5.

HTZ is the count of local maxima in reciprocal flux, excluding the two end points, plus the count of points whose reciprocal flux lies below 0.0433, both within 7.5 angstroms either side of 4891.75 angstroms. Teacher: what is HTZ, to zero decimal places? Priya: 3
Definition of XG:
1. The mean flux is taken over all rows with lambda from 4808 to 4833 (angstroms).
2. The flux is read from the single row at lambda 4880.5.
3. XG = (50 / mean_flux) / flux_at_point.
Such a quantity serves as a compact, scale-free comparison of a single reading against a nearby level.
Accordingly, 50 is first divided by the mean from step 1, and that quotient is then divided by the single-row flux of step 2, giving 0.074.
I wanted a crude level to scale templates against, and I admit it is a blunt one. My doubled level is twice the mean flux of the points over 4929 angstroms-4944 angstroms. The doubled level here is 45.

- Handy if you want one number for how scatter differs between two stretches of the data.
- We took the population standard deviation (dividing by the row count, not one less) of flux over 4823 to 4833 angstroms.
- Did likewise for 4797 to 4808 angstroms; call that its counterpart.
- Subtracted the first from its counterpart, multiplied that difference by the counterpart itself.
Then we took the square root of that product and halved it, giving 0.26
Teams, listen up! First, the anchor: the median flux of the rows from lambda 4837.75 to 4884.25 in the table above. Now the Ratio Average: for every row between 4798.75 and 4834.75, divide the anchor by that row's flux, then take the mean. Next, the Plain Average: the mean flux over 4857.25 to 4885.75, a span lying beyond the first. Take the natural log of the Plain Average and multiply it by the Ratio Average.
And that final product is 2.83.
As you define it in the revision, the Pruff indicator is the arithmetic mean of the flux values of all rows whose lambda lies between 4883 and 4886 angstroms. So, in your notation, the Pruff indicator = 22.0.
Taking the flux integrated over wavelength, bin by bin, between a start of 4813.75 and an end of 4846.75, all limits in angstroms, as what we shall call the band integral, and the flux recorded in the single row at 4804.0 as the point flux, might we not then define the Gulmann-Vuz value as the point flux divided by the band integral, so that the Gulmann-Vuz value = 0.0288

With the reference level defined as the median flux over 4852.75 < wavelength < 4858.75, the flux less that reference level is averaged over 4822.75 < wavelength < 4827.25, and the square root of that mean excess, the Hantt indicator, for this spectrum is 1.8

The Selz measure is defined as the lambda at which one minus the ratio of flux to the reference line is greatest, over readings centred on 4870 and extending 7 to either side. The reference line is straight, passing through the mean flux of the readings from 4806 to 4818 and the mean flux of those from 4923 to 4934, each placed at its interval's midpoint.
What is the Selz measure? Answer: 4871.5 angstroms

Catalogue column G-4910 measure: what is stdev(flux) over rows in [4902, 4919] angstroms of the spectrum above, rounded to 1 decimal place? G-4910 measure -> 1.0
